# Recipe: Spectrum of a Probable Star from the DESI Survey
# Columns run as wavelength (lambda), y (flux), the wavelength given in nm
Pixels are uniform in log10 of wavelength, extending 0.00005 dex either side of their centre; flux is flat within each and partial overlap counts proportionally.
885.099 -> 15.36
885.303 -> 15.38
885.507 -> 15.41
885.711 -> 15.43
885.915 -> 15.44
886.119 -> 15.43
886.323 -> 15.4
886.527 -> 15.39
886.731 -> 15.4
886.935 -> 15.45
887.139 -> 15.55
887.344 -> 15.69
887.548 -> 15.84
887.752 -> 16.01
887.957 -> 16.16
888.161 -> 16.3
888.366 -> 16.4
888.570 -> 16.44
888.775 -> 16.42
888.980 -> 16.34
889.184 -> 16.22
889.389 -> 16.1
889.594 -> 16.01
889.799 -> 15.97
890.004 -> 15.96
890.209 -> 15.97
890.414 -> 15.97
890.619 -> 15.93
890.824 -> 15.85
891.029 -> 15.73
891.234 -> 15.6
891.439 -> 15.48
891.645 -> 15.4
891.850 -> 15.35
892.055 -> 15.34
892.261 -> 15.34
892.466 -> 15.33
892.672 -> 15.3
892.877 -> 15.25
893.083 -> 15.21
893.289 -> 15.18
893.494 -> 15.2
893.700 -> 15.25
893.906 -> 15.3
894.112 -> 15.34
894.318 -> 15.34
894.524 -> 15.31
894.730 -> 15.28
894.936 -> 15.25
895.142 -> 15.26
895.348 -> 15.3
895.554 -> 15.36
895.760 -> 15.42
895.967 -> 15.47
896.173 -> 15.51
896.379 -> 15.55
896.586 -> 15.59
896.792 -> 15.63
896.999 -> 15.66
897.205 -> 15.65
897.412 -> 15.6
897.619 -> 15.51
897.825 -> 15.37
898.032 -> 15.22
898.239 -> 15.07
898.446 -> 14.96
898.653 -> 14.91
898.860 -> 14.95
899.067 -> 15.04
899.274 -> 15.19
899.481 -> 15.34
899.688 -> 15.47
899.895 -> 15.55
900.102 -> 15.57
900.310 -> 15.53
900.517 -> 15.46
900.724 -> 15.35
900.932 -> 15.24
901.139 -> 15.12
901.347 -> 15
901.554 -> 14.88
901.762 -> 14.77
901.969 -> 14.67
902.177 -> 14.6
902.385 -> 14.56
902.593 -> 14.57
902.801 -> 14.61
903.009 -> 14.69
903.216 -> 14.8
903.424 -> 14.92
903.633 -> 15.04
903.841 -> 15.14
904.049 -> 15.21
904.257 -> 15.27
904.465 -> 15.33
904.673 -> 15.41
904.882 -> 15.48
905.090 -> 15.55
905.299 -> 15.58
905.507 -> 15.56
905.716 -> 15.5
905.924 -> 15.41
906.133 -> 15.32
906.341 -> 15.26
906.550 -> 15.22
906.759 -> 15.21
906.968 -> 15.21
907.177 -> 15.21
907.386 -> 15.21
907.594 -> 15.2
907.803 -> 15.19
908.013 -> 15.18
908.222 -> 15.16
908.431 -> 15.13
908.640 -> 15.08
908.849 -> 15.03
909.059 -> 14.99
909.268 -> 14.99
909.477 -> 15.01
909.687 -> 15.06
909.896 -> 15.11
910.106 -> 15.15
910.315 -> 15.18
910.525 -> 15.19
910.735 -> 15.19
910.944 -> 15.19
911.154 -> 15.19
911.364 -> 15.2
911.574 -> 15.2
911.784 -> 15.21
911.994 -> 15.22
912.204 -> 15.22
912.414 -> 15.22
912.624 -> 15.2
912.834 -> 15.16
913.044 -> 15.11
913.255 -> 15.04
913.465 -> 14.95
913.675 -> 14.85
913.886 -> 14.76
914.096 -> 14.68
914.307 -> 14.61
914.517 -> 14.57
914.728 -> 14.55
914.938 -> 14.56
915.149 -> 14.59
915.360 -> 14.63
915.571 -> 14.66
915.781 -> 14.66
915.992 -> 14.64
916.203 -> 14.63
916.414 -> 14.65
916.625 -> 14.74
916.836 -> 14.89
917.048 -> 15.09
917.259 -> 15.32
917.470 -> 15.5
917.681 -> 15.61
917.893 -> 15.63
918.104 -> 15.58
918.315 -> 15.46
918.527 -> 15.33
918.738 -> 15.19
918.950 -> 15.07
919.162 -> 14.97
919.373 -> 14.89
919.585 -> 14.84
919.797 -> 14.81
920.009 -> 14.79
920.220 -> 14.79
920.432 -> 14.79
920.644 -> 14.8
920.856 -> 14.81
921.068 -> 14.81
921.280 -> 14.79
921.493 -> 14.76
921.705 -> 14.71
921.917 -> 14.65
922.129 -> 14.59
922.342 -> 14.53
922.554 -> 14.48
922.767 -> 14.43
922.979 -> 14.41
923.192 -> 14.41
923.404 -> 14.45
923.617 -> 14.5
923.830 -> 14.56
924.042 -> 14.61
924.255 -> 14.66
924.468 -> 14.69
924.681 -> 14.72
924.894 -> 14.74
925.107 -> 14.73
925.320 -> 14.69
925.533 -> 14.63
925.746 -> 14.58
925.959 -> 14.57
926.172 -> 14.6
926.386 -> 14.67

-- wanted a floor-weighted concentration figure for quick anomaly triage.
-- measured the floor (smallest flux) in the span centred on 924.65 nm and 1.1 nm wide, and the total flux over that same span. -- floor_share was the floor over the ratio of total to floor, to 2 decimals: 2.92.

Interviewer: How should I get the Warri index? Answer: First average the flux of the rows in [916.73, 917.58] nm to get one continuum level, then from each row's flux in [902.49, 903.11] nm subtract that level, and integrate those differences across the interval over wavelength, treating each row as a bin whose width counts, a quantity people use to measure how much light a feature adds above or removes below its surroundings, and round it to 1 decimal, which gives -0.4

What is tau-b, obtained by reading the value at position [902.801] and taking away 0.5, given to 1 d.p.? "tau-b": 14.1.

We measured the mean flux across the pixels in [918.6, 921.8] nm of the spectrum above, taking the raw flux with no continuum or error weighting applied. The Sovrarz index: 14.9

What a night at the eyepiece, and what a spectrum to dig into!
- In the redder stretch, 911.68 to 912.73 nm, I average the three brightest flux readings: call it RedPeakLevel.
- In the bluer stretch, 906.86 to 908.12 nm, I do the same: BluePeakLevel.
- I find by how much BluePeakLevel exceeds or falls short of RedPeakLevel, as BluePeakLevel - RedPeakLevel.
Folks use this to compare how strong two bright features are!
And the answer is 0.0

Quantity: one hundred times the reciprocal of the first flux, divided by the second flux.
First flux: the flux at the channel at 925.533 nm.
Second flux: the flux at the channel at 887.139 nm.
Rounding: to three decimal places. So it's 0.440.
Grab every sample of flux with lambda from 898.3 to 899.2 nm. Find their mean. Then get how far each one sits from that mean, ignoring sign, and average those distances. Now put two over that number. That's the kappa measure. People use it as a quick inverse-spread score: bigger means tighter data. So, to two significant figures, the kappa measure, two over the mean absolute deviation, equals 53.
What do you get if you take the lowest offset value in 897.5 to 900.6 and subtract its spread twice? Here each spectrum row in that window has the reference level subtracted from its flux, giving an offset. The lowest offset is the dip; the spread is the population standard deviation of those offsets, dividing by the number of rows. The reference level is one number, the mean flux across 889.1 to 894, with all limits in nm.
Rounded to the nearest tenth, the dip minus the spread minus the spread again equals -1.1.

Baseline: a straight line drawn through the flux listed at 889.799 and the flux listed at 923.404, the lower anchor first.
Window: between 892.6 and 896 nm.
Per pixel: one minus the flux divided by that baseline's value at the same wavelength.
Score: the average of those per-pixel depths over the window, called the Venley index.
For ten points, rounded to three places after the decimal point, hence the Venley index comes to 0.030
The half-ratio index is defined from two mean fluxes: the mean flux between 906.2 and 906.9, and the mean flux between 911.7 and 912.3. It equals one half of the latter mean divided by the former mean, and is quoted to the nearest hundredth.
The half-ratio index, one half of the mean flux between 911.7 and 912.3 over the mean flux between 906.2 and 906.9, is 0.50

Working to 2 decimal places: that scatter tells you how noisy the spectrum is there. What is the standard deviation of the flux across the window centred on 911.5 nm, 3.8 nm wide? 0.05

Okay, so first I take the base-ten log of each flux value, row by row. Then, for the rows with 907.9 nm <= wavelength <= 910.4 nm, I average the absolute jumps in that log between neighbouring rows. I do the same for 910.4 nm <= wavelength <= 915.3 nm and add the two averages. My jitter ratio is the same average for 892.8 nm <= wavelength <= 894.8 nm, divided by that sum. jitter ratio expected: 0.46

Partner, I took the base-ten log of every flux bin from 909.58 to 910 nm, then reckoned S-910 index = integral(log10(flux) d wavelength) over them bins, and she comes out 0.5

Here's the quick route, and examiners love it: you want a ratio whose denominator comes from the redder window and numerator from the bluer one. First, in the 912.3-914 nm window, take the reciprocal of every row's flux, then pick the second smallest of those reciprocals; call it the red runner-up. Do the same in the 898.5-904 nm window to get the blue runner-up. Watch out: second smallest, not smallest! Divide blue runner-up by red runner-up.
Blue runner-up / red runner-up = 0.98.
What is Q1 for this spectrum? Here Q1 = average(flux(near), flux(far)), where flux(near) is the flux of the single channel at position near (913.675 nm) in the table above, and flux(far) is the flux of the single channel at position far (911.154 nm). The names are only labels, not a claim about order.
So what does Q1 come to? 15.0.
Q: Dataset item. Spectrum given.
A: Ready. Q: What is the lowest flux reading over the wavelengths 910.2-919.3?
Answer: 14.55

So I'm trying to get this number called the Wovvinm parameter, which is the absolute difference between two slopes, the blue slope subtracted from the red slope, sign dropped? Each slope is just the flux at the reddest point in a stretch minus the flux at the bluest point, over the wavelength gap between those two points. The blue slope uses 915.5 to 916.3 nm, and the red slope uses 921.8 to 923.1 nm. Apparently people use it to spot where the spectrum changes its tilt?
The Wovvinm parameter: 0.18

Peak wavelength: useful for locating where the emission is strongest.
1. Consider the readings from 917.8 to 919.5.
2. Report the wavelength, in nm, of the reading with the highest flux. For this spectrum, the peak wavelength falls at 917.893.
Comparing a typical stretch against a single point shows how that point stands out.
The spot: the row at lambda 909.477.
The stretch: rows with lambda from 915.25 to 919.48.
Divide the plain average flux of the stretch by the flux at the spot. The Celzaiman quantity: 1.003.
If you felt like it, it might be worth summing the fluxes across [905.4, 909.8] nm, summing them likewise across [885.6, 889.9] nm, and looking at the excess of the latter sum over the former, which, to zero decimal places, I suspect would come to 14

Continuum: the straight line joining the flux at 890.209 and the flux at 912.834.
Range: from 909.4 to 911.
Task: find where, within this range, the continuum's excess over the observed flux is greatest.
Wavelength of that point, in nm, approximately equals 909.477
